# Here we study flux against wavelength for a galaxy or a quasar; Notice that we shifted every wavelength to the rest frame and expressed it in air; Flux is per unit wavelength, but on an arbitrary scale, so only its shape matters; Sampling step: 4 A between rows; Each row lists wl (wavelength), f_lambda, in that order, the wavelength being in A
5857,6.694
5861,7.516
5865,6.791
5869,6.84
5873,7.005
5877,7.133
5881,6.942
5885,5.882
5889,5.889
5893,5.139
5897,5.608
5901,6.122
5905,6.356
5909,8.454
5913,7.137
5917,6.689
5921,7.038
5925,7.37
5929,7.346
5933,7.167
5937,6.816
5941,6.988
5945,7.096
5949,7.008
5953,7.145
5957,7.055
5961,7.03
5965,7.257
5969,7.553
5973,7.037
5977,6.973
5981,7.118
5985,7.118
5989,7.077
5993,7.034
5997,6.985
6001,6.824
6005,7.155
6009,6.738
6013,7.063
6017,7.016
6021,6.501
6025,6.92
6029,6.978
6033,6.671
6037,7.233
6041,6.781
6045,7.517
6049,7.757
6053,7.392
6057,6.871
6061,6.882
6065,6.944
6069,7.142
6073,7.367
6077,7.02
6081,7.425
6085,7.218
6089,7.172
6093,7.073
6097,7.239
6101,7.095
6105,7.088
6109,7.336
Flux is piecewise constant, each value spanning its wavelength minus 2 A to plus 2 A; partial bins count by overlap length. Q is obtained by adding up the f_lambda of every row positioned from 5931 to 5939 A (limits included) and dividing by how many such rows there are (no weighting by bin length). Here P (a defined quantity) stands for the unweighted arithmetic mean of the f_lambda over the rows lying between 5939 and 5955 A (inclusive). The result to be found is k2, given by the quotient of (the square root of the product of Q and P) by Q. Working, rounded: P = 7.06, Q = 6.99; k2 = 1.00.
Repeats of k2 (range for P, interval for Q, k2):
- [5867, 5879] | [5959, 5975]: 0.98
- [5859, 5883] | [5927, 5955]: 1.00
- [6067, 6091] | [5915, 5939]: 1.01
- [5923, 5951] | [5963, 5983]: 0.99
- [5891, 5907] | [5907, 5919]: 0.88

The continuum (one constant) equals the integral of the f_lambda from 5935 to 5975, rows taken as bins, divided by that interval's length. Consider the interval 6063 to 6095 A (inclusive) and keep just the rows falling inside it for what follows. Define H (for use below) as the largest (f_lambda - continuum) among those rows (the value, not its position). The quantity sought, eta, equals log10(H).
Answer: -0.5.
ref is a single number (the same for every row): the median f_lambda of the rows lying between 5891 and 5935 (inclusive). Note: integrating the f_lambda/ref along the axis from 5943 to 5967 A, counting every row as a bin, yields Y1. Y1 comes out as 24.2 A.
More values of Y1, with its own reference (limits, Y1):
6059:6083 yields 24.3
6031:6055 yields 24.6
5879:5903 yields 20.2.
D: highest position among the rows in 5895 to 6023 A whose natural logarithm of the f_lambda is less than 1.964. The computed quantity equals 6021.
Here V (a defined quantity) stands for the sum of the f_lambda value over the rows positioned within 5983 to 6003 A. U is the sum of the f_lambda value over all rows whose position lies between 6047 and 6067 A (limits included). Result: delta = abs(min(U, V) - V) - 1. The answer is -1.00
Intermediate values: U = 35.8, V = 35.0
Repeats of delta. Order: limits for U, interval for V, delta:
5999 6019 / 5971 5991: -0.47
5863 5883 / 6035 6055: 0.97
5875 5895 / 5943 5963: 3.35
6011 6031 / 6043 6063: 0.94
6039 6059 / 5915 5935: -1.00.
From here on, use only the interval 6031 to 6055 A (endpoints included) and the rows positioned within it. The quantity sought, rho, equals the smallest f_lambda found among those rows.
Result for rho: 6.671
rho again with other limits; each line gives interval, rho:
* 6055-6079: 6.871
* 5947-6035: 6.501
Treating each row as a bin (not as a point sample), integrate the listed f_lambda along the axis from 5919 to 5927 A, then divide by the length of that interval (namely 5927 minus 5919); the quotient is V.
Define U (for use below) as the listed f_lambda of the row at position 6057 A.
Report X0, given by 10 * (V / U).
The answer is 10.5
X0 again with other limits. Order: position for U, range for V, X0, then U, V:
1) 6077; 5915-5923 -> 9.8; 7.02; 6.9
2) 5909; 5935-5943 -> 8.2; 8.454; 6.9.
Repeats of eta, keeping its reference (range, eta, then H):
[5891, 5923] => 0.1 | 1.4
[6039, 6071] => -0.2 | 0.7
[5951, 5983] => -0.3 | 0.5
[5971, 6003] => -1.7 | 0.0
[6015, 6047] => -0.4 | 0.4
